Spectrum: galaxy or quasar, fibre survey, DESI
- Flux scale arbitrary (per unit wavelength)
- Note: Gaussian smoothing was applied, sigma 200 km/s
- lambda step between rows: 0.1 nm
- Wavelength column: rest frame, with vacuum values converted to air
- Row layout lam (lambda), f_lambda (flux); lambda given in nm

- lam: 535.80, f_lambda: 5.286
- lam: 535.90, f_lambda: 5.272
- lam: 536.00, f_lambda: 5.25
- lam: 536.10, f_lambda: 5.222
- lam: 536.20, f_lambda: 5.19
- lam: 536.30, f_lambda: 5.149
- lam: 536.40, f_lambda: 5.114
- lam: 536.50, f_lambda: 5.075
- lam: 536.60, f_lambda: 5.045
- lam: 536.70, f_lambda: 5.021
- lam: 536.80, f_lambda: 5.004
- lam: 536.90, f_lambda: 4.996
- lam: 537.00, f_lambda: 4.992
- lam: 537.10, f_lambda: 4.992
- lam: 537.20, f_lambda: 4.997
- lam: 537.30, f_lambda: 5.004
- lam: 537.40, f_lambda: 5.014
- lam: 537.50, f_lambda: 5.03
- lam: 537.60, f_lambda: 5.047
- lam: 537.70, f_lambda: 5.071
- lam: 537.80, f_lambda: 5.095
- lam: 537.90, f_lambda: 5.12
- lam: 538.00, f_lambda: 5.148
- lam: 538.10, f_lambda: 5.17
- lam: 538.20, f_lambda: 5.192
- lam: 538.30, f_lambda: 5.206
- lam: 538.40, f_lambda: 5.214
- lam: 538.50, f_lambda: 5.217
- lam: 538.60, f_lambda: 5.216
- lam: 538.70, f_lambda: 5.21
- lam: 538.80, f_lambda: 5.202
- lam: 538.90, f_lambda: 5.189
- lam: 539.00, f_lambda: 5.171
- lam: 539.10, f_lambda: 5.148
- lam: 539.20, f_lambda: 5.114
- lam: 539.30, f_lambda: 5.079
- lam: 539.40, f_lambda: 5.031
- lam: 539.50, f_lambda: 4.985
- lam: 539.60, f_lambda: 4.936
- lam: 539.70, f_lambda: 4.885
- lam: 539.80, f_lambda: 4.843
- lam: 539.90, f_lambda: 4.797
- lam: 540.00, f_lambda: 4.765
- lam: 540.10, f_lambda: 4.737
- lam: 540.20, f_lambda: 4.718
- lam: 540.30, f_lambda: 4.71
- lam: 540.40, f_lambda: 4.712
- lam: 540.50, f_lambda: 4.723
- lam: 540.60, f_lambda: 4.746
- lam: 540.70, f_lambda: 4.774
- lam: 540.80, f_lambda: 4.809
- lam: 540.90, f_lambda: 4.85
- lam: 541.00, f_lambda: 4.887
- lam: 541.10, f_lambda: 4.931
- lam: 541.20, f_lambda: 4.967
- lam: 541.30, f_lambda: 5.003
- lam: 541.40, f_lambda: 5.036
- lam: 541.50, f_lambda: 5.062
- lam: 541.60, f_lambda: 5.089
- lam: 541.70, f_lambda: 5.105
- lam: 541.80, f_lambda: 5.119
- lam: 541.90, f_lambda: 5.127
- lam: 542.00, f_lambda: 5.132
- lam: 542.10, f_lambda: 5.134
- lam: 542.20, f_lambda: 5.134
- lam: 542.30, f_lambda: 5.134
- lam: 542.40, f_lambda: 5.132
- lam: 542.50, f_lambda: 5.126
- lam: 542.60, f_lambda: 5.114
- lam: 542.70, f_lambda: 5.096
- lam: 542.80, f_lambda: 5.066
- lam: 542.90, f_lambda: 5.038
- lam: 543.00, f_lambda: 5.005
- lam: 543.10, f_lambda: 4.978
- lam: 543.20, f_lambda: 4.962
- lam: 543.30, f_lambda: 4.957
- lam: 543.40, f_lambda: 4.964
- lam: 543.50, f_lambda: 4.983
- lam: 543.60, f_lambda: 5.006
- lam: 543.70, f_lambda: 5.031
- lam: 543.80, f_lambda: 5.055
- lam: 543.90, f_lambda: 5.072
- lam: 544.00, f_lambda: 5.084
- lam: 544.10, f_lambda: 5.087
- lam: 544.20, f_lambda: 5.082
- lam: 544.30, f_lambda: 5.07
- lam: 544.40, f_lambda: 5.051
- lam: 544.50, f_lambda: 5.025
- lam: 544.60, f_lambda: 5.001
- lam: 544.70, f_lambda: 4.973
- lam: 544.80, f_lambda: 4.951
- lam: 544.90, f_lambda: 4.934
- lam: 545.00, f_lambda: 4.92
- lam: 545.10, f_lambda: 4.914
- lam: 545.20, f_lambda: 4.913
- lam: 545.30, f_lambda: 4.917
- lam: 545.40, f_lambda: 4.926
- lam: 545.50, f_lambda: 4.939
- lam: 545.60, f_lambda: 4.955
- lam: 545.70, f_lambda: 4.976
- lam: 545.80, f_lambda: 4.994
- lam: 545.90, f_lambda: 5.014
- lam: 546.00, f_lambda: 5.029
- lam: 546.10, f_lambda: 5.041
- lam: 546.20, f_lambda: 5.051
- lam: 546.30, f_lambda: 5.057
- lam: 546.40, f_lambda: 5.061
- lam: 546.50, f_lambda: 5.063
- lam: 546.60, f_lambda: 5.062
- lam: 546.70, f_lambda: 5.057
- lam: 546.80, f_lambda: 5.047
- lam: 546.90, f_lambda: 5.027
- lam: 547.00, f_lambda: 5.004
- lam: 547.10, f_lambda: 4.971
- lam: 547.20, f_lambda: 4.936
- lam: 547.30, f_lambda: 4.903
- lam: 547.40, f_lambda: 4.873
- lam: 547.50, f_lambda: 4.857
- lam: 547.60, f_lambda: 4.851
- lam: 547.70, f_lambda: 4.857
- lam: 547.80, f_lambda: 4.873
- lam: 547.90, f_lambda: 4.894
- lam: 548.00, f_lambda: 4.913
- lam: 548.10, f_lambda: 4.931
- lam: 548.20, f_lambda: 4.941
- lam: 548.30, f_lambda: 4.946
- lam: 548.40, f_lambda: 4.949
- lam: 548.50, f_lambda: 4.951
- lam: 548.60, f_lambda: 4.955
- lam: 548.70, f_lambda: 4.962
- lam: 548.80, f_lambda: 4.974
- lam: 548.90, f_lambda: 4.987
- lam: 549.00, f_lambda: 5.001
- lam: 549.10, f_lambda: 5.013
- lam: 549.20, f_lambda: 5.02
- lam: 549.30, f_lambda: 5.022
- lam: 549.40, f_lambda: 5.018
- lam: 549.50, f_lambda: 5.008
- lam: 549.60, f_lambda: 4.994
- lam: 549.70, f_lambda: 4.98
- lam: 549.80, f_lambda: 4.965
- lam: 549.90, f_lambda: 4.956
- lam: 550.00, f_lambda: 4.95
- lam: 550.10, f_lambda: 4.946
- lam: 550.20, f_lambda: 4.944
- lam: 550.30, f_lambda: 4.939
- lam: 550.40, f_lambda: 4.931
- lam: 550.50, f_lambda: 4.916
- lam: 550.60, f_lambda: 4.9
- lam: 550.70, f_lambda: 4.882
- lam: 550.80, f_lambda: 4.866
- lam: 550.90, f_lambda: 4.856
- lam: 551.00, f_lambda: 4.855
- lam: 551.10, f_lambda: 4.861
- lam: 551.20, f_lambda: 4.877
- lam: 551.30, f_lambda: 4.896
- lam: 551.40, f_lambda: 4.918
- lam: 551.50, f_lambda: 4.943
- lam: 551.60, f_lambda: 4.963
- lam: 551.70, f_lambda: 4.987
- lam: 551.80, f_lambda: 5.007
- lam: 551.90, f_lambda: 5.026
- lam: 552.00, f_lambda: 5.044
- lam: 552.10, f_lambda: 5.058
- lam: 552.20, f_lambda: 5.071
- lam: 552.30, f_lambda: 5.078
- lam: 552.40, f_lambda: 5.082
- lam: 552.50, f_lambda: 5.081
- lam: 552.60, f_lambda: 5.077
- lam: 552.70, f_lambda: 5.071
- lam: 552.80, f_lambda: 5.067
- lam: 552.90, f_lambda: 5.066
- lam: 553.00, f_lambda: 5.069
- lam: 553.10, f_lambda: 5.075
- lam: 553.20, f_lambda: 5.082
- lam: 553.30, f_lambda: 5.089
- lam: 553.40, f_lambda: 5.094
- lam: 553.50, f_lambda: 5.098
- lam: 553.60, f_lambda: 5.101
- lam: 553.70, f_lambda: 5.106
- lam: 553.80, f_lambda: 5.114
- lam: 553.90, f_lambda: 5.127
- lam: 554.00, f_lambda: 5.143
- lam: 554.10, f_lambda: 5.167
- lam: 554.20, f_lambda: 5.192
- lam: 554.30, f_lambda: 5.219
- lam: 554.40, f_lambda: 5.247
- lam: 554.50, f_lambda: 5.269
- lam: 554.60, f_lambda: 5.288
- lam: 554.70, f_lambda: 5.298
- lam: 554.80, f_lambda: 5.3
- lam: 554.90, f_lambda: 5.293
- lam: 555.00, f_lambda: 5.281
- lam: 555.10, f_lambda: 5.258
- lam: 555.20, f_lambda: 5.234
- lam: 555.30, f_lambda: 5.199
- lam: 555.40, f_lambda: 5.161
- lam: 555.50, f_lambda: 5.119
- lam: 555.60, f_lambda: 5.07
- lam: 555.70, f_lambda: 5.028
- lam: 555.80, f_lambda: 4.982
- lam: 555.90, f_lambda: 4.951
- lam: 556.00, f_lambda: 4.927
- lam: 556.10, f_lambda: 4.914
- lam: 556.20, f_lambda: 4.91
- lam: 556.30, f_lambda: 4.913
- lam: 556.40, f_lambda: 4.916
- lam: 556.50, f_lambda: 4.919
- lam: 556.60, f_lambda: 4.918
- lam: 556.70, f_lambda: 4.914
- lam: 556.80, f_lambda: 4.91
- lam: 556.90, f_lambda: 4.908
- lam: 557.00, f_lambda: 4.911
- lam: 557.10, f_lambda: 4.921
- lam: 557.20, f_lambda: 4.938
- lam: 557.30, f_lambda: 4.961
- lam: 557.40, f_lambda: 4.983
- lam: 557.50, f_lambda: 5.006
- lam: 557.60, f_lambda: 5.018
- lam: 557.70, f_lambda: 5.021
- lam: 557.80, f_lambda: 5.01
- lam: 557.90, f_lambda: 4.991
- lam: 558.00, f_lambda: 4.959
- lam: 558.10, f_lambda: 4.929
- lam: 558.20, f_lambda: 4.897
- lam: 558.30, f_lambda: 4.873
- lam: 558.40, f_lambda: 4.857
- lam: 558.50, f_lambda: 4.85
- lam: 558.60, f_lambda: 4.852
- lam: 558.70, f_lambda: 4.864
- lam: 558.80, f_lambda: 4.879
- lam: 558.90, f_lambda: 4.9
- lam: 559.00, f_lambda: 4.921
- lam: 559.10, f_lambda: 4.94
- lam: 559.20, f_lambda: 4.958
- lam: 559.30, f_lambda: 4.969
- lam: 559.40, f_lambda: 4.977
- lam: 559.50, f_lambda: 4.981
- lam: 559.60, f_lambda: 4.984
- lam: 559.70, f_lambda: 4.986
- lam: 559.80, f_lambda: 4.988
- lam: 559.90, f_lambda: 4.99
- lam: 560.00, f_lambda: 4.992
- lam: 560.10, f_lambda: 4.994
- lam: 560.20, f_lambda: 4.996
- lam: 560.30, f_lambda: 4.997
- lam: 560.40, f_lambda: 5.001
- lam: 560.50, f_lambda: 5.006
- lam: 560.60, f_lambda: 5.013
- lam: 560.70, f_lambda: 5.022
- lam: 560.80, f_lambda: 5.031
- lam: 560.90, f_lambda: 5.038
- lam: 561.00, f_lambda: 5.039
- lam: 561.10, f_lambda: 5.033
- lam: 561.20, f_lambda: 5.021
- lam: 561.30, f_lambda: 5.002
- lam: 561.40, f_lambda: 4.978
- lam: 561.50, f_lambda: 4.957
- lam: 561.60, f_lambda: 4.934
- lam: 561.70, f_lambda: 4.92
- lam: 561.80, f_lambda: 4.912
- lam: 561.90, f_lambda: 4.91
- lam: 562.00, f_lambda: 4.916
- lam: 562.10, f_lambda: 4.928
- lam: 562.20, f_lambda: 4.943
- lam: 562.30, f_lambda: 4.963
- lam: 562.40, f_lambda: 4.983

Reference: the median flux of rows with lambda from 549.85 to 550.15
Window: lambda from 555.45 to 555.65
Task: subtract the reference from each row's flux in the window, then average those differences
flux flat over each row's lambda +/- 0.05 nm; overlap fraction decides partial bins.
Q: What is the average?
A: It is 0.14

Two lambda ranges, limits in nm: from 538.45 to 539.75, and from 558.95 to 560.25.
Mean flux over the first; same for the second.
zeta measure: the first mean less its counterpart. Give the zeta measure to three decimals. 0.131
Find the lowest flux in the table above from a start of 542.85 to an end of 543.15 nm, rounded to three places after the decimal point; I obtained 4.978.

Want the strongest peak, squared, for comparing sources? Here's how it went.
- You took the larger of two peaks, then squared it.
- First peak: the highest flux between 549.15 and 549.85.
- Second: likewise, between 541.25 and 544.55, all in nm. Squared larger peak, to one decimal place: 26.4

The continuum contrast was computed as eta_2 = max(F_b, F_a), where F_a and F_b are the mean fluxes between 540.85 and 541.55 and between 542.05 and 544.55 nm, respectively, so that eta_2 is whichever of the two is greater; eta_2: 5.06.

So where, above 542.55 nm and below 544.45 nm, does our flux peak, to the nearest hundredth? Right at 542.60 nm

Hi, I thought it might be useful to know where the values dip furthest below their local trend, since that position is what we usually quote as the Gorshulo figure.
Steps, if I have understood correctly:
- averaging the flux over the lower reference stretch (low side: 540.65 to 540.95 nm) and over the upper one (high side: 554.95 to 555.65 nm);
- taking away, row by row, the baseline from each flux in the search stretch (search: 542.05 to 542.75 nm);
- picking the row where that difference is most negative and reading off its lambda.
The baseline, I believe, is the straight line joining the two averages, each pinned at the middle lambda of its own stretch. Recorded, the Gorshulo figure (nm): 542.70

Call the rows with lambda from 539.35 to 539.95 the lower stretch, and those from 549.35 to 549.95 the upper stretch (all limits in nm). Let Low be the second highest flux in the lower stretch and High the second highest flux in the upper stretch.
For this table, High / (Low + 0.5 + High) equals 0.477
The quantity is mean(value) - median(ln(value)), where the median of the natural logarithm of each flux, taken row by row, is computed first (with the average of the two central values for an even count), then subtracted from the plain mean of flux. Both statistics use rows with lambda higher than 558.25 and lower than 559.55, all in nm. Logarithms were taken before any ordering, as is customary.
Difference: 3.32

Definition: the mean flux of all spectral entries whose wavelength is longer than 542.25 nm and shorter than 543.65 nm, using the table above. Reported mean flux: 5.04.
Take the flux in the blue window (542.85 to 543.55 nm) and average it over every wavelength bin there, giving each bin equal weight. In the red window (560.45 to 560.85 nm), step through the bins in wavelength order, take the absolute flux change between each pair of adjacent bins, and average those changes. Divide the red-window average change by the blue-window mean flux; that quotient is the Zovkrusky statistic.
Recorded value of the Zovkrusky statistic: 0.002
